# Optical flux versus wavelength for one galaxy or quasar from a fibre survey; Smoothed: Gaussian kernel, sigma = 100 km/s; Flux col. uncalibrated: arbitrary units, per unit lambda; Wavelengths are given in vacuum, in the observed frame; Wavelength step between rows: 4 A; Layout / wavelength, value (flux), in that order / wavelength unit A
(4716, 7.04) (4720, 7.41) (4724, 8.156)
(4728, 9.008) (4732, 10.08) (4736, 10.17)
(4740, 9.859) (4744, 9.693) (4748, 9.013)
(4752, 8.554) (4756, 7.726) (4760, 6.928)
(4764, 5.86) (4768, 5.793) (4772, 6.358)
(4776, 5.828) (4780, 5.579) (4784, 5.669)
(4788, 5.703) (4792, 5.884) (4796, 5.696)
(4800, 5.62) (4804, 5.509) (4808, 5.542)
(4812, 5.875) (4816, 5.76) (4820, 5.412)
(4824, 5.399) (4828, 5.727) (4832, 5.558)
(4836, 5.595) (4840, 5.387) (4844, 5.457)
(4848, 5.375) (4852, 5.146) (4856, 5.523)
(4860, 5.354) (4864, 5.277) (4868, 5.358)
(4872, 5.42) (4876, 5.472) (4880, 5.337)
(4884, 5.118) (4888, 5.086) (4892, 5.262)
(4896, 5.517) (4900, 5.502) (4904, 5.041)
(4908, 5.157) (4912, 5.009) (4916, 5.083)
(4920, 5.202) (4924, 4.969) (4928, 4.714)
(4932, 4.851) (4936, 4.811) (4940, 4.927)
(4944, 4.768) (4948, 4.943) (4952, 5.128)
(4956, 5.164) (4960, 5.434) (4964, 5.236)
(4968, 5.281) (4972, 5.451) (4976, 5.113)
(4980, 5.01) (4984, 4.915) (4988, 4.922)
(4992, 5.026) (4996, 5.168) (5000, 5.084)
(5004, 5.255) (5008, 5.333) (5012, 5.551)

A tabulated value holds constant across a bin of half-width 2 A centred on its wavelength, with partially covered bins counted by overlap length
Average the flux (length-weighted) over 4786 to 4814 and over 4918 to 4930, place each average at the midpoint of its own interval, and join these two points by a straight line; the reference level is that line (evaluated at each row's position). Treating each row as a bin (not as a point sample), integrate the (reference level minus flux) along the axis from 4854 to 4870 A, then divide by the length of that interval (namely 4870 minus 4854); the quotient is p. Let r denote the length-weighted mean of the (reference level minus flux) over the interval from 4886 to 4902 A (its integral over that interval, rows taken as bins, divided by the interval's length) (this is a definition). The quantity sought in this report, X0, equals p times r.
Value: 0.011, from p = -0.05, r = -0.20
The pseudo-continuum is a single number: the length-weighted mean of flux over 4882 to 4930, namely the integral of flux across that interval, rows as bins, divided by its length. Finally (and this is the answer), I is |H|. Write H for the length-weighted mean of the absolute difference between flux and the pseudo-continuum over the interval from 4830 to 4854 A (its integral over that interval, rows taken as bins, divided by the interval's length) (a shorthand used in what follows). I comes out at 0.28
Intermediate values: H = 0.28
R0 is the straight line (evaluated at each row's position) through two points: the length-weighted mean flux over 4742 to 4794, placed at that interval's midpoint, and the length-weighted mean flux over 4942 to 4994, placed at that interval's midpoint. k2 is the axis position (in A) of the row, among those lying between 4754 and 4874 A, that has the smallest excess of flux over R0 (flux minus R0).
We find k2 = 4780 A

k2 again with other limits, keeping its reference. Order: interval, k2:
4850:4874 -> 4852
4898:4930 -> 4928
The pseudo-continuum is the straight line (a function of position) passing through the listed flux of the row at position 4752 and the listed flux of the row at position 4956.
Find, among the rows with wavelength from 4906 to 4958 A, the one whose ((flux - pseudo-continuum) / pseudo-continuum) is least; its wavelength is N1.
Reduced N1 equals 4928 A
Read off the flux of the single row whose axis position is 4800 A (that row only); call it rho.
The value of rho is 5.62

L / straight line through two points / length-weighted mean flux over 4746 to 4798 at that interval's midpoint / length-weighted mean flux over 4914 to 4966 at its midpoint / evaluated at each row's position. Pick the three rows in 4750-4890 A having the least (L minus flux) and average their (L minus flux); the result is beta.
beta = -1.1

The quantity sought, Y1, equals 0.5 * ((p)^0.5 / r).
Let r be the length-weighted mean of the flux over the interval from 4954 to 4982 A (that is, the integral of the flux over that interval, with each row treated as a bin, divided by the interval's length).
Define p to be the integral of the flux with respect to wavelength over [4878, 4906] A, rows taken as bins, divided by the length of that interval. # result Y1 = 0.219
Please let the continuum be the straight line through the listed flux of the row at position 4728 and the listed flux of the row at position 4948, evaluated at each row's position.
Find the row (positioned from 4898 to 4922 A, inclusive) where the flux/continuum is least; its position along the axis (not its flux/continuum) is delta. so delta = 4904 A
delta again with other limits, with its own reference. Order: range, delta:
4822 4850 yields 4824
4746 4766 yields 4764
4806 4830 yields 4808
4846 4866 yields 4852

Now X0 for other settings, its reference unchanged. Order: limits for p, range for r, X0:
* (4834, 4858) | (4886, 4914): -0.001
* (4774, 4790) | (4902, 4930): -0.002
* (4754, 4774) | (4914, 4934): 0.001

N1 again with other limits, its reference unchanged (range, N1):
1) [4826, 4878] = 4852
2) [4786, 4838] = 4804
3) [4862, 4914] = 4864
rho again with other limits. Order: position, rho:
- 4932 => 4.851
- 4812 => 5.875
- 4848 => 5.375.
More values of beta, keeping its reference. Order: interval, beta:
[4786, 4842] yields 0.3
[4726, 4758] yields -3.2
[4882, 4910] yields 0.0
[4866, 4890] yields 0.2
